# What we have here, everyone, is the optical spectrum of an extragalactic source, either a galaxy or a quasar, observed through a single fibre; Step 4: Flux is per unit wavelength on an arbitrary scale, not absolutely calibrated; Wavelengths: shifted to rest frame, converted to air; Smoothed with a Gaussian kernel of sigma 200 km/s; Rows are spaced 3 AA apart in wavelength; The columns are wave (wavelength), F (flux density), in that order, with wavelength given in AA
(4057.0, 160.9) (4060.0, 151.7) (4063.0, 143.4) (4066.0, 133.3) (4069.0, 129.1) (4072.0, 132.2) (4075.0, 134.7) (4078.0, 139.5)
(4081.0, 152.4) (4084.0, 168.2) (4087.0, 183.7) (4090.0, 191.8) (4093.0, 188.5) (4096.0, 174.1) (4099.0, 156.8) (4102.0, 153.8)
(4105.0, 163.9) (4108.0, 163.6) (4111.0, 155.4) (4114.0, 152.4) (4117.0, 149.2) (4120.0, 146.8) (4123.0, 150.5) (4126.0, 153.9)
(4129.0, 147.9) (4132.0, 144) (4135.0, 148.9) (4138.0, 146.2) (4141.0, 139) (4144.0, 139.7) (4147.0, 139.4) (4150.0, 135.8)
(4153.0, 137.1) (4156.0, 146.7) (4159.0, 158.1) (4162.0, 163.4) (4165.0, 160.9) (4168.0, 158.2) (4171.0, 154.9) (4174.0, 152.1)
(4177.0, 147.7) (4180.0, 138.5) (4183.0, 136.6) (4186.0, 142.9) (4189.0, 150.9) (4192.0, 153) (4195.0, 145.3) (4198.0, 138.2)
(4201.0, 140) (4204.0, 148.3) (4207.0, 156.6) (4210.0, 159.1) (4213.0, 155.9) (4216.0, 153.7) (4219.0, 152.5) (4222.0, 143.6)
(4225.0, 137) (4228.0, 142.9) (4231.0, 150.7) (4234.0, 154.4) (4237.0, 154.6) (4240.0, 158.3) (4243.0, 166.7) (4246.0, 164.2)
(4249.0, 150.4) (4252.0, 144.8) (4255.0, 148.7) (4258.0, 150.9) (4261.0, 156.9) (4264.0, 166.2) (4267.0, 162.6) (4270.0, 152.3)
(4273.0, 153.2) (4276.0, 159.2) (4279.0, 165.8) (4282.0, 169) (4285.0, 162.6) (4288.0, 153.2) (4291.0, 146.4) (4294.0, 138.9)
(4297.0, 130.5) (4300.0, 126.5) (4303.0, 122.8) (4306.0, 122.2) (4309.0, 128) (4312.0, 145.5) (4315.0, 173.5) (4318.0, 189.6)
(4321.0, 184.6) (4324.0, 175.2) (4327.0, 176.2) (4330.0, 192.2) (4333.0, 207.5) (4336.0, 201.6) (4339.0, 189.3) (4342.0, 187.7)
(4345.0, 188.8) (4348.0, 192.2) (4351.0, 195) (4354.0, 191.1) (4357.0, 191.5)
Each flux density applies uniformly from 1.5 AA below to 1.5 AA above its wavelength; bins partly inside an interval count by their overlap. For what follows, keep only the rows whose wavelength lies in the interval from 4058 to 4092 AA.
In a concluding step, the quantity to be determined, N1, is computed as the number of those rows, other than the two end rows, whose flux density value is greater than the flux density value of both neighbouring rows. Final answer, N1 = 0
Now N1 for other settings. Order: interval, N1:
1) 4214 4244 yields 0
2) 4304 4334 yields 1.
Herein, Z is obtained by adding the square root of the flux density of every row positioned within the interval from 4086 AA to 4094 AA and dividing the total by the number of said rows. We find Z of 13.7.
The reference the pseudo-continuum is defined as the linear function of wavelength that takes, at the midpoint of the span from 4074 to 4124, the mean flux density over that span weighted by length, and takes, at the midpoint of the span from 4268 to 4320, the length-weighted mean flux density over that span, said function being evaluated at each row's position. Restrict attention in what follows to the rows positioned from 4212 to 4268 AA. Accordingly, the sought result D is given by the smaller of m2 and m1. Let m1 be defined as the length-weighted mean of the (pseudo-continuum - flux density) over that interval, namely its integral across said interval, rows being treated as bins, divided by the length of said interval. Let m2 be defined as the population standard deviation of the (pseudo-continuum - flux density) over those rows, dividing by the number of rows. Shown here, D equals -0.5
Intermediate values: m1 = 0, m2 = 8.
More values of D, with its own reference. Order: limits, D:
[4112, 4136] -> 2.8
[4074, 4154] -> 5.6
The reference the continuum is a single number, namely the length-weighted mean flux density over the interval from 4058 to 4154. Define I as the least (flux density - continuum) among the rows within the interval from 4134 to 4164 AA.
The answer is -15.8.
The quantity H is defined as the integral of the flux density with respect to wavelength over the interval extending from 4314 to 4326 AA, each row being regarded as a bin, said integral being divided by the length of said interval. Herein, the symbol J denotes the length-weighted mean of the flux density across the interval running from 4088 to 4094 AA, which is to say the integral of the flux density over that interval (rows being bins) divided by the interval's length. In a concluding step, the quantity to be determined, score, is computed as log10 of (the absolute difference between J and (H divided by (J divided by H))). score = 1.24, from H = 181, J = 190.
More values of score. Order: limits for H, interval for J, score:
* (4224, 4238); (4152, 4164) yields 0.92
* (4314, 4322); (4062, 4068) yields 2.03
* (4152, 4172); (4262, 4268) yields 1.26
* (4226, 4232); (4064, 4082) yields 1.27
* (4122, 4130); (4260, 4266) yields 1.33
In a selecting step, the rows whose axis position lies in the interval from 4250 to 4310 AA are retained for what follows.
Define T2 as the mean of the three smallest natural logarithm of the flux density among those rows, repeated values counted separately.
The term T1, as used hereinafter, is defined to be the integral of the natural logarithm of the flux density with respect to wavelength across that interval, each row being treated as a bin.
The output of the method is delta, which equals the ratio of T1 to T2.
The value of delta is 62.2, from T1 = 300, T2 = 4.82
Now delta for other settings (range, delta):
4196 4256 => 61.0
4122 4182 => 60.9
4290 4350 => 63.5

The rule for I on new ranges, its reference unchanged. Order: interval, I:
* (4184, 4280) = -14.6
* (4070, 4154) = -19.4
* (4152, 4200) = -15.0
